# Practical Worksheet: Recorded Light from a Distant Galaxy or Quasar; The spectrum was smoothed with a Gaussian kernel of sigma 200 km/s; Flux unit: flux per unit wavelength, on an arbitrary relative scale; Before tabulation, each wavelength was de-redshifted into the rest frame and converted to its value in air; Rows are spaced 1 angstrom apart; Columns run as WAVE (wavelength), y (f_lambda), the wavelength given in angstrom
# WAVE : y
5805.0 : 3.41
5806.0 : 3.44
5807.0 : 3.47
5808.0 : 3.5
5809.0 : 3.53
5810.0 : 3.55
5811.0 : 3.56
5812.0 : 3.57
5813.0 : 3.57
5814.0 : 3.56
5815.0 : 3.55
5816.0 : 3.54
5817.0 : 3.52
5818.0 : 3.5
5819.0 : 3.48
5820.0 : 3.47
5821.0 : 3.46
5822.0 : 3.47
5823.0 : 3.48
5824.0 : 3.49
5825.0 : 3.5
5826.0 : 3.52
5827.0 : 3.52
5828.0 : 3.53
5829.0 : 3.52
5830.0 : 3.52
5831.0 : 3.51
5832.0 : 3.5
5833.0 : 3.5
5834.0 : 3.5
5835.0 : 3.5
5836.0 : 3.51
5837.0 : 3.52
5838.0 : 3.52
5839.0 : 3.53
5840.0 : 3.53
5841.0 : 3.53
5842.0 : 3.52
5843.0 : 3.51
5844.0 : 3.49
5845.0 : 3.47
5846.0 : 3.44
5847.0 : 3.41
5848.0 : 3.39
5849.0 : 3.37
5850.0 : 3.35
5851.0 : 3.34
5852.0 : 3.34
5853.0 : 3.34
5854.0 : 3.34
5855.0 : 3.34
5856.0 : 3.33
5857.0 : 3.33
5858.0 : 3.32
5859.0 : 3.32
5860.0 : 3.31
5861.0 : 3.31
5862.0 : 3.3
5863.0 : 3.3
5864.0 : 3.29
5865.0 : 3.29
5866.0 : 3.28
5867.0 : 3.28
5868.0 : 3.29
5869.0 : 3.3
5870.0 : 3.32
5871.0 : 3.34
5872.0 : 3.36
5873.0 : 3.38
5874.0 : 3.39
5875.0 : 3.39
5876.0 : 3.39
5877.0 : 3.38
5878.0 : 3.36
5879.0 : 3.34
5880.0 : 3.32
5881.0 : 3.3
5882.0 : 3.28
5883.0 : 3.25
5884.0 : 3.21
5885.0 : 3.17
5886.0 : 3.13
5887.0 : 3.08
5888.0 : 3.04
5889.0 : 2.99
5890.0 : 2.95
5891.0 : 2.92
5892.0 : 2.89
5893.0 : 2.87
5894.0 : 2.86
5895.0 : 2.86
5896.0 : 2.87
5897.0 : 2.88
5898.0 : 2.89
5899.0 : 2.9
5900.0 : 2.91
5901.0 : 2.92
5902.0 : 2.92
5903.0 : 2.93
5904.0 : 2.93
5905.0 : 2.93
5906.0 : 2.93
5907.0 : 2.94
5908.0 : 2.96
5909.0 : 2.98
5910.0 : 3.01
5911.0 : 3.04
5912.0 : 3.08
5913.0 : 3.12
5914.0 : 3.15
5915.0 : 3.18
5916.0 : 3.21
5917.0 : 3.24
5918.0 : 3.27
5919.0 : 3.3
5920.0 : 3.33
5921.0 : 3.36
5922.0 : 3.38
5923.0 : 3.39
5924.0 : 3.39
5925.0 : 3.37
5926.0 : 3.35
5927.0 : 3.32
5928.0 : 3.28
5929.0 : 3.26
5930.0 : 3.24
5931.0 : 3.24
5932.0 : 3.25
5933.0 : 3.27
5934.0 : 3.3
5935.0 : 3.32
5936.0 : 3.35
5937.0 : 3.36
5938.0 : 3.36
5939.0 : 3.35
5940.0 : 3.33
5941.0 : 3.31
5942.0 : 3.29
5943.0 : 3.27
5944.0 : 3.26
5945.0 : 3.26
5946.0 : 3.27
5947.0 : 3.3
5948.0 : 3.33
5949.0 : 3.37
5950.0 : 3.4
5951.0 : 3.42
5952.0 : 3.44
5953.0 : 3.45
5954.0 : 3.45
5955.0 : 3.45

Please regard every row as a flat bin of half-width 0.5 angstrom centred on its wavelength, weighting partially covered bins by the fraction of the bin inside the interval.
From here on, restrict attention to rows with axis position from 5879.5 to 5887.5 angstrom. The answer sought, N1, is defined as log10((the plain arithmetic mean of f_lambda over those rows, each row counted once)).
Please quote 0.508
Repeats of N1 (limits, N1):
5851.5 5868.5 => 0.520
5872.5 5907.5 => 0.488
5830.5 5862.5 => 0.534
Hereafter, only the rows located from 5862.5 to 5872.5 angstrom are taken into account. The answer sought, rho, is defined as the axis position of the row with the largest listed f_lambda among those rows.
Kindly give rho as 5872.0 angstrom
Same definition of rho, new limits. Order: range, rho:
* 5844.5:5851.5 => 5845.0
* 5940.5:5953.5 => 5953.0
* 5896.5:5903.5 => 5903.0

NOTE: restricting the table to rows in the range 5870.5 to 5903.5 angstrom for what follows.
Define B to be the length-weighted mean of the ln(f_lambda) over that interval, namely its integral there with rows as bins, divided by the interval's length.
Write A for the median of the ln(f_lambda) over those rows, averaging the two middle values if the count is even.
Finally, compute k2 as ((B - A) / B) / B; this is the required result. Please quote 0.0061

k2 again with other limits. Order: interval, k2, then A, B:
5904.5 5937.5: -0.0110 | 1.18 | 1.17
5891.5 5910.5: -0.0017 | 1.07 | 1.07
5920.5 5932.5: -0.0034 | 1.20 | 1.20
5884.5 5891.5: -0.0003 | 1.11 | 1.11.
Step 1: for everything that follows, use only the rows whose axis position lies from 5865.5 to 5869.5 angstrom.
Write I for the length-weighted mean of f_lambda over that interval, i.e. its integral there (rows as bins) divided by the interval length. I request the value 3.29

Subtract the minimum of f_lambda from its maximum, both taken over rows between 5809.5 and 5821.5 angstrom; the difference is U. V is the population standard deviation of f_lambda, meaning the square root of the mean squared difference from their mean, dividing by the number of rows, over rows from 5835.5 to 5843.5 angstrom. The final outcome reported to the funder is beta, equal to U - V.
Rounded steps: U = 0.11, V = 0.01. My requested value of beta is 0.10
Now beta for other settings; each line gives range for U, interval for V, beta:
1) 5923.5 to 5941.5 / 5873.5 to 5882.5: 0.11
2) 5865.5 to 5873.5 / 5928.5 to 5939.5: 0.05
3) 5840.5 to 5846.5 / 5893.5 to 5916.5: -0.01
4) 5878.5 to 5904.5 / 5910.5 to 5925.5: 0.37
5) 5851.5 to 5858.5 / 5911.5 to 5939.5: -0.06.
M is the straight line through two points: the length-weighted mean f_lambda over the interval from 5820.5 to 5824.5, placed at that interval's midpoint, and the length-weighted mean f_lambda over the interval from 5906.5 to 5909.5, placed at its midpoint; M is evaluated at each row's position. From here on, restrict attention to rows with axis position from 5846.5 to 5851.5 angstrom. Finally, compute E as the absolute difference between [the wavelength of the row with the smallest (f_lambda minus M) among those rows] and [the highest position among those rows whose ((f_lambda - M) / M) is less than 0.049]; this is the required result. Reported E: 0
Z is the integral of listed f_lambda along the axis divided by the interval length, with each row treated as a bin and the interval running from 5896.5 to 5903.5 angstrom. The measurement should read 2.91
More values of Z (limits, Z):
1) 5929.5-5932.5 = 3.24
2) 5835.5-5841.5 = 3.52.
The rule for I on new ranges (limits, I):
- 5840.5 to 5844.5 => 3.51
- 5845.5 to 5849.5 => 3.40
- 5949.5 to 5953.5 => 3.43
